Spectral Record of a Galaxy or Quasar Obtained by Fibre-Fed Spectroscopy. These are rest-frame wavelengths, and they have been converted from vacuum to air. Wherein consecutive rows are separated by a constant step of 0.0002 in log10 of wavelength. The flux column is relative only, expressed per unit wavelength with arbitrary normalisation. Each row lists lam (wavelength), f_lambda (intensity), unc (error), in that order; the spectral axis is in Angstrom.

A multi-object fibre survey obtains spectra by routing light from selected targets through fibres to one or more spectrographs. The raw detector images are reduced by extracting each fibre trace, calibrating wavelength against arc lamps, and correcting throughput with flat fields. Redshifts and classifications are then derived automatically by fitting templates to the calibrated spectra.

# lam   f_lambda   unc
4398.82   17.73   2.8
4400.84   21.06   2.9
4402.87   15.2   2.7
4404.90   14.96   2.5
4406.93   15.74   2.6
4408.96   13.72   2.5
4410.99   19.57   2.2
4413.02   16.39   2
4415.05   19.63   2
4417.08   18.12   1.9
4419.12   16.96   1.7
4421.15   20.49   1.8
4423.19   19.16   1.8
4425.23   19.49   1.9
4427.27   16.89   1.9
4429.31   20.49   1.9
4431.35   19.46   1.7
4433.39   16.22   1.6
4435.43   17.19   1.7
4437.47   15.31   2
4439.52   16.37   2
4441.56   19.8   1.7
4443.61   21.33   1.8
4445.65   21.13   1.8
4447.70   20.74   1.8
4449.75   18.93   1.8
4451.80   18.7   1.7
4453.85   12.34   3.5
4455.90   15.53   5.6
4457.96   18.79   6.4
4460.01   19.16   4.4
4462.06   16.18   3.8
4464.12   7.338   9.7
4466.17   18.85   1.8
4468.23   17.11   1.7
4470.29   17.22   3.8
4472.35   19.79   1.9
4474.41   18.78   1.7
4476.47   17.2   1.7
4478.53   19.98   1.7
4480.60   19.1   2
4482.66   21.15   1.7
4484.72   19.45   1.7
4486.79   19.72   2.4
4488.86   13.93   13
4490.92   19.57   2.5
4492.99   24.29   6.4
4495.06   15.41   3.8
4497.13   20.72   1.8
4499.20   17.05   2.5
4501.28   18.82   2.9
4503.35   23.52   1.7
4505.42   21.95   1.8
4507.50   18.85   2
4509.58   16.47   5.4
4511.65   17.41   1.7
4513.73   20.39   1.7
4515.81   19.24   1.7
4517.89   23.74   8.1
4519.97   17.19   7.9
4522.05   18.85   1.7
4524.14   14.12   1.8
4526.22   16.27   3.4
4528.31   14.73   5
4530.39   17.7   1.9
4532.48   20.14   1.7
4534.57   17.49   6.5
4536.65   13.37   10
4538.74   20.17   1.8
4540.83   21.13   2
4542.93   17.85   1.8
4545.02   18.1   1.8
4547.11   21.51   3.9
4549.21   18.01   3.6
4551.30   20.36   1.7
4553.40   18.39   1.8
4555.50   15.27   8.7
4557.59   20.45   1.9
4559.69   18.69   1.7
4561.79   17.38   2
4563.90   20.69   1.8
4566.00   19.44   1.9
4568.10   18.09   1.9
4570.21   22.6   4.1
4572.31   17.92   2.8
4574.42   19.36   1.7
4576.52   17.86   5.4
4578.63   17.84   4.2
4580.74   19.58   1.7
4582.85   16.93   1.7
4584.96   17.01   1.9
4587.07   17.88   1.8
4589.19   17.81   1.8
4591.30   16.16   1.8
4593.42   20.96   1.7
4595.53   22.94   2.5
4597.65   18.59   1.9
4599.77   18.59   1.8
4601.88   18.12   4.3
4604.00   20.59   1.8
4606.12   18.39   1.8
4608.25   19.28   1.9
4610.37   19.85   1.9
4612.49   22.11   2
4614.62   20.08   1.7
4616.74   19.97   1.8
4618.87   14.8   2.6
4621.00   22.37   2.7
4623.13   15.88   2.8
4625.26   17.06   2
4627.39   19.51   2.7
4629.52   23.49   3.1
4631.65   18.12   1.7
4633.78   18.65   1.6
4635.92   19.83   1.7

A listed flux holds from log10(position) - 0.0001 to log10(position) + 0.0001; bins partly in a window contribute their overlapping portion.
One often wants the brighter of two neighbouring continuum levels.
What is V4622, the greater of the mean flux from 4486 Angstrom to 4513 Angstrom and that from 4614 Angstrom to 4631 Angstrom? 19.1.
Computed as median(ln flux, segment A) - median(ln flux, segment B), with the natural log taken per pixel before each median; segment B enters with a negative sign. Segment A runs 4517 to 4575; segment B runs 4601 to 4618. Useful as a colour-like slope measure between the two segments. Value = -0.09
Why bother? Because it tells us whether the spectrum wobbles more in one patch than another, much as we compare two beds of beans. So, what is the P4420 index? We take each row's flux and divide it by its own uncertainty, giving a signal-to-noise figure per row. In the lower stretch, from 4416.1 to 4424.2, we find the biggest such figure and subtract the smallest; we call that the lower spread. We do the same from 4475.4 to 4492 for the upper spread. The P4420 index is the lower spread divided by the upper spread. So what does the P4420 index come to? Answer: 0.2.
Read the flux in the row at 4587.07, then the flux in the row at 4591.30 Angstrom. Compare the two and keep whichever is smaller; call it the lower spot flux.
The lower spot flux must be 16.2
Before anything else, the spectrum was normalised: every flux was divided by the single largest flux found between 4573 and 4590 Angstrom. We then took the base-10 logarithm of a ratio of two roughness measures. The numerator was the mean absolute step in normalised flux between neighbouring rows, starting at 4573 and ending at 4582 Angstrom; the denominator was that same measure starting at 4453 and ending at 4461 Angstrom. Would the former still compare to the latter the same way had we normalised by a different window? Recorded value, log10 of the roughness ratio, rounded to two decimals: -0.32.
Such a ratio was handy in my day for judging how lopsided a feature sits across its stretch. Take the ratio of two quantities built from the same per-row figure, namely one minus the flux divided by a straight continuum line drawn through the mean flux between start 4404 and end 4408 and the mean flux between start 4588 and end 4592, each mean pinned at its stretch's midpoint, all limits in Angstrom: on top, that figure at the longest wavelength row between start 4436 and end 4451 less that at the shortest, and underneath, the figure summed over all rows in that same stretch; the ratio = 0.15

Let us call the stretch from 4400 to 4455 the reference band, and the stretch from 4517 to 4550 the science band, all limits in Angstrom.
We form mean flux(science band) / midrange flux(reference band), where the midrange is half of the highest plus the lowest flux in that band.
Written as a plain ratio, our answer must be 1.08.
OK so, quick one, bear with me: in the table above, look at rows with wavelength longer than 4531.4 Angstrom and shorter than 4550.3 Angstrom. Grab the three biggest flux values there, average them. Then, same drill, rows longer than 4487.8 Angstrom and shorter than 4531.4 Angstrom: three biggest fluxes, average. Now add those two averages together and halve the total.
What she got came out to 22.4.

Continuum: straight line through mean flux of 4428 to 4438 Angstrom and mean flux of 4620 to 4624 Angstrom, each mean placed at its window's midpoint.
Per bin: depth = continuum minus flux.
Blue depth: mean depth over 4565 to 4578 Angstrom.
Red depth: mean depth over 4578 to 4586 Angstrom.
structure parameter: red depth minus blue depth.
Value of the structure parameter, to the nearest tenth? 1.4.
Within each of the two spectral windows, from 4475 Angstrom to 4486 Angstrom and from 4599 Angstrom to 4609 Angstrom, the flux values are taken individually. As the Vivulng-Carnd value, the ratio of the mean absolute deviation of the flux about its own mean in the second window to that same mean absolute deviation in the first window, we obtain 0.8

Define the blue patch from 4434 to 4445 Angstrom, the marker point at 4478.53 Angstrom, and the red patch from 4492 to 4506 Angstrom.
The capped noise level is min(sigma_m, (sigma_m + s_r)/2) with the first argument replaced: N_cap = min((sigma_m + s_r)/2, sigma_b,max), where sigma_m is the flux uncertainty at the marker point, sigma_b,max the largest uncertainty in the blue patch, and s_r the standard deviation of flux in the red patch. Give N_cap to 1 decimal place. 2.0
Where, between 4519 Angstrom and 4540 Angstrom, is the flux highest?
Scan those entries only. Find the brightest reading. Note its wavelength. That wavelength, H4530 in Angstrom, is 4538.74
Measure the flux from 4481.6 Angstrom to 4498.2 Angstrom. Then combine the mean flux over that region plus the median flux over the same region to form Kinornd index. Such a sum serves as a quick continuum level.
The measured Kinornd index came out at 38.9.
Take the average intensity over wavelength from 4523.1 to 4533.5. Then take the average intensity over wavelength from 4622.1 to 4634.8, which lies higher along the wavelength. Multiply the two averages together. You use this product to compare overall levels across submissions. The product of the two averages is 312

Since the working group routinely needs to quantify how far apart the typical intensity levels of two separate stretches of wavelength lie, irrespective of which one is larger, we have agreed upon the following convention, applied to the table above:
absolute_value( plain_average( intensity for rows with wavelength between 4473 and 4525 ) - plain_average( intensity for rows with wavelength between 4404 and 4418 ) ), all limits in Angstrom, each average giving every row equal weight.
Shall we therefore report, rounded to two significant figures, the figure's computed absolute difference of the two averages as 2.2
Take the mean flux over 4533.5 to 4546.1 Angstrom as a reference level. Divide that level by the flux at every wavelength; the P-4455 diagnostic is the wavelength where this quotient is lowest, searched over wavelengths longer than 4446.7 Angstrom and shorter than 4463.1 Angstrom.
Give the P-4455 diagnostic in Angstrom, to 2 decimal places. 4447.70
